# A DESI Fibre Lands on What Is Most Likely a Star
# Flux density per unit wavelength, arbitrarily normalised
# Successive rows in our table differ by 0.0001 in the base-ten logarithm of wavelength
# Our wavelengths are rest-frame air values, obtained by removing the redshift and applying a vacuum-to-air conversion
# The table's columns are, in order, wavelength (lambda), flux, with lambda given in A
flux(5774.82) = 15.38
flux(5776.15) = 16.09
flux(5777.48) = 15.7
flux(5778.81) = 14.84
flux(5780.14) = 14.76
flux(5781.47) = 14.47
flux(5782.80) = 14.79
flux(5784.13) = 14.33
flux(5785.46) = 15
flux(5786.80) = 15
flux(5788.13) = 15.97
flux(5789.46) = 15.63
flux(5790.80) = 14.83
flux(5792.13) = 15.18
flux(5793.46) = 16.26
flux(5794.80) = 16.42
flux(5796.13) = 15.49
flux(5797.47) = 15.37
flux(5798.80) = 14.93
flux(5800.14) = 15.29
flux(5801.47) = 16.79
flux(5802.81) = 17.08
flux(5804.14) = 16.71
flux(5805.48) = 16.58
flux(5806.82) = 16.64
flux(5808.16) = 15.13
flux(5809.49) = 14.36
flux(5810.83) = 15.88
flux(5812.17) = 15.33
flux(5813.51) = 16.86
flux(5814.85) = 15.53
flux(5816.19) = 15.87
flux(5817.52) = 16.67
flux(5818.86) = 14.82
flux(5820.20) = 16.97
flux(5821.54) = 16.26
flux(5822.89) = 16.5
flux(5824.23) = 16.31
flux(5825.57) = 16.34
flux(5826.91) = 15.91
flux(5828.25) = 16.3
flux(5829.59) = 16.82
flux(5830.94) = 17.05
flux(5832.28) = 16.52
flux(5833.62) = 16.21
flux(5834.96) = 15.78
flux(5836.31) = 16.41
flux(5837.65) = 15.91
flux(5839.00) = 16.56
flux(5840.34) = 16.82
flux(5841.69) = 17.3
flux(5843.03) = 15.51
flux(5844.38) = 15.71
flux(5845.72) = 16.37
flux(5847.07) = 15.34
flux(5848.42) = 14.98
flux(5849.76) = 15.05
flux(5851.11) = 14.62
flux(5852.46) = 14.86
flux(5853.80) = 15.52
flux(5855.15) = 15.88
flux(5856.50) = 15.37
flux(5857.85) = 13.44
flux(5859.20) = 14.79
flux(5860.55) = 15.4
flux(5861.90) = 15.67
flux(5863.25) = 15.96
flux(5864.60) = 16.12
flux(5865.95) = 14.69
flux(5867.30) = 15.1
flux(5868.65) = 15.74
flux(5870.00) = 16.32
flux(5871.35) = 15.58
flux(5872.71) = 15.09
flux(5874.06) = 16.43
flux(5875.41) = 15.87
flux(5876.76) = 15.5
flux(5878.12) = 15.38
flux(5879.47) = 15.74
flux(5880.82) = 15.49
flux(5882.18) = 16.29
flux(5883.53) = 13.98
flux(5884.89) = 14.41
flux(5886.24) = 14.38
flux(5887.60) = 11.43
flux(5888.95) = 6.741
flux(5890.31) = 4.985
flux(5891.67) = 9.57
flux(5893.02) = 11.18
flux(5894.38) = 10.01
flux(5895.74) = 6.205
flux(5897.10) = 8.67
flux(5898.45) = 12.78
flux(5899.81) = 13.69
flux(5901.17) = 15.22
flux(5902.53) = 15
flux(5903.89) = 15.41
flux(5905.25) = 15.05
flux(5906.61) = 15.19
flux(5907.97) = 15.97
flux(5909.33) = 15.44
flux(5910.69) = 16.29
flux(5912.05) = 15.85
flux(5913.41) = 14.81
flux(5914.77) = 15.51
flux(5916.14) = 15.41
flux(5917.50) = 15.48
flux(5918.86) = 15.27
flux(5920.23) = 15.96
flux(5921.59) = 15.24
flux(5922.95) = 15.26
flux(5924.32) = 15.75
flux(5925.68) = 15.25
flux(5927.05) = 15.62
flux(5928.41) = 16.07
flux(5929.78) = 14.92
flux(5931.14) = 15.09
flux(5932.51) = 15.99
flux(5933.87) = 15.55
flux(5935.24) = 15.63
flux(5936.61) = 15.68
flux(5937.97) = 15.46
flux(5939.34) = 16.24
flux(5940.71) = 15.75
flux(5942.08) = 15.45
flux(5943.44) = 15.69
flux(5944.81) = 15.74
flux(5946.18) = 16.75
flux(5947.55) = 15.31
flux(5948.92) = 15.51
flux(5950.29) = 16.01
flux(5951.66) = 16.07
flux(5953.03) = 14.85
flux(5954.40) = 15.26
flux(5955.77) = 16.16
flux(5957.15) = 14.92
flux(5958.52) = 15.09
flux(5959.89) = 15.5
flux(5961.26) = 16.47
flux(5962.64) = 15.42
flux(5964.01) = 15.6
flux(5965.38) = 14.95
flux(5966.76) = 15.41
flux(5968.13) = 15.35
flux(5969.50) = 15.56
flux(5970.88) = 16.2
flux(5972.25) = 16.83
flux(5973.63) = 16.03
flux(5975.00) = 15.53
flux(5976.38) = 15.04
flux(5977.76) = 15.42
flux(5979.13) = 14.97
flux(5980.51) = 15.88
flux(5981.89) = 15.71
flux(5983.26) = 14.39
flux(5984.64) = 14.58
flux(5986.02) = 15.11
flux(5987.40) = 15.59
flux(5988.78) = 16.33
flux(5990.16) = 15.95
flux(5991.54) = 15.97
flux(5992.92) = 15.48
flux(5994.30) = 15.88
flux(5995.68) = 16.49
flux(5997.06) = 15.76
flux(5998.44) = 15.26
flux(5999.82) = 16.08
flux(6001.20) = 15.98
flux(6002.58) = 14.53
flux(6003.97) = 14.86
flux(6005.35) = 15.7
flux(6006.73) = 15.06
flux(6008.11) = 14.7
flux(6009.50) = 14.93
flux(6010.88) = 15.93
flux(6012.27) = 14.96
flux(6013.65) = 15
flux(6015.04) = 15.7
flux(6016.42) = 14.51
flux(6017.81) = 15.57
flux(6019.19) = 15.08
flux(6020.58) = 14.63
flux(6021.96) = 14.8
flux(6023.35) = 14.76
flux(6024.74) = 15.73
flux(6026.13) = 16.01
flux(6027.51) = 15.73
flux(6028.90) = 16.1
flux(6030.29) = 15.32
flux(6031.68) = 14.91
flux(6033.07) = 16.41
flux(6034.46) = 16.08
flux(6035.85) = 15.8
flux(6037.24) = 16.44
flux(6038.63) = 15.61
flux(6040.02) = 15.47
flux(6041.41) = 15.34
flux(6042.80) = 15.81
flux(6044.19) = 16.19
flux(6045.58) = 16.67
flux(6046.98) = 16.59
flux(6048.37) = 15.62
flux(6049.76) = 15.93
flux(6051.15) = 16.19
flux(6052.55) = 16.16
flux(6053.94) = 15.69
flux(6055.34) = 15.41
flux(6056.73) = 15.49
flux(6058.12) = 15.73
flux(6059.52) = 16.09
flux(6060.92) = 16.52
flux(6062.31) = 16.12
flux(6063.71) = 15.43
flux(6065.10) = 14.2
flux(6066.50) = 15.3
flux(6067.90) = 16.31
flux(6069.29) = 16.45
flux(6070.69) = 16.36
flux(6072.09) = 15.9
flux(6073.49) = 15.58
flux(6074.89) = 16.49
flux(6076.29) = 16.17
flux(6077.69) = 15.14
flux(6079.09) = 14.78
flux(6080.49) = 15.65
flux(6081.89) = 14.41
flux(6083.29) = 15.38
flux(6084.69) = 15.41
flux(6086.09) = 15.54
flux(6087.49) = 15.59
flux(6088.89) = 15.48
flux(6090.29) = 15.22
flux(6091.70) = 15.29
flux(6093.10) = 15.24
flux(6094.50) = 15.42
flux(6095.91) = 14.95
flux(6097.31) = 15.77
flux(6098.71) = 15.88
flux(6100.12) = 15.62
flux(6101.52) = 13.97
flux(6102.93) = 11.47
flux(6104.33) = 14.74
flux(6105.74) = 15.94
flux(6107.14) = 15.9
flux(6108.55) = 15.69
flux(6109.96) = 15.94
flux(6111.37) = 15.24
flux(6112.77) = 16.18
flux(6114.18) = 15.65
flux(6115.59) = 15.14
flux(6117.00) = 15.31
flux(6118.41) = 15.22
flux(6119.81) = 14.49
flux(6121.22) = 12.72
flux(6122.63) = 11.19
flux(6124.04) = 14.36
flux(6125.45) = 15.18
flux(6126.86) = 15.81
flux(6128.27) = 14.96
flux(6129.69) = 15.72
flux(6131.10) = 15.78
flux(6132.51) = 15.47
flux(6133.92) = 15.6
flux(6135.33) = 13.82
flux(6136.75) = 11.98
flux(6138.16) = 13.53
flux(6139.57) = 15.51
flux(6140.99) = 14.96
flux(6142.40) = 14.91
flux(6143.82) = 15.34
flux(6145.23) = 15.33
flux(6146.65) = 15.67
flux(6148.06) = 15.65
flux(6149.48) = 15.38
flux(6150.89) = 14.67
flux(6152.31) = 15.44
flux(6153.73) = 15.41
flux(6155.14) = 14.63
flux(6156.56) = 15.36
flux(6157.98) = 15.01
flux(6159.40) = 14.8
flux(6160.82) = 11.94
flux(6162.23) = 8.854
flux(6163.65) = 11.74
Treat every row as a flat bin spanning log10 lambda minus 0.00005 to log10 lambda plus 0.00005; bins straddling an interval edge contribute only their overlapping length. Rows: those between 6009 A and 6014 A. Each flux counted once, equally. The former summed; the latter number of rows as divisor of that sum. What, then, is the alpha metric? 15.2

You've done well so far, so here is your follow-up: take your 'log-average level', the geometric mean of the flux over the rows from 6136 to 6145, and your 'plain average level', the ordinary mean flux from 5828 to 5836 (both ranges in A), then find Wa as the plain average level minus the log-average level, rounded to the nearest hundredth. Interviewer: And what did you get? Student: 2.13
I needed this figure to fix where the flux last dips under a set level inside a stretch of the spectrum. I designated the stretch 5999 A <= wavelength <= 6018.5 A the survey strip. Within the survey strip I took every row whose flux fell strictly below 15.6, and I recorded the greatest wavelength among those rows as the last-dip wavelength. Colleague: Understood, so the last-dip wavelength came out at 6017.81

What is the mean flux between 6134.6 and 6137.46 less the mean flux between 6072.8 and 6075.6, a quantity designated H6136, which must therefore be -3.1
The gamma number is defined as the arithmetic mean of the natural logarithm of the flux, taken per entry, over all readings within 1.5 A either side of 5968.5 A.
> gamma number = 2.74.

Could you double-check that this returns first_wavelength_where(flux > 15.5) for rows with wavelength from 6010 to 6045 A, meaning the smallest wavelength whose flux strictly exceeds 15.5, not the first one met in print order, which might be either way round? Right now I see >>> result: 6010.88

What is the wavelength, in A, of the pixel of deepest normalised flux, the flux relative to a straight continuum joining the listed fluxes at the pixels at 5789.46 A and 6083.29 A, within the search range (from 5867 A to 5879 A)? 5872.71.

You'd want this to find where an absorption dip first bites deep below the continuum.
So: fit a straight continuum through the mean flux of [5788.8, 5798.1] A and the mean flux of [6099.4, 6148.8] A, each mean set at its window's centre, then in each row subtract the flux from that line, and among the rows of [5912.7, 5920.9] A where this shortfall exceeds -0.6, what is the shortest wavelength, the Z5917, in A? 5913.41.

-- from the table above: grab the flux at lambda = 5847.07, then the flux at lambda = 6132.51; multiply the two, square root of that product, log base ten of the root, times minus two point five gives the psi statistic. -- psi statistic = -2.97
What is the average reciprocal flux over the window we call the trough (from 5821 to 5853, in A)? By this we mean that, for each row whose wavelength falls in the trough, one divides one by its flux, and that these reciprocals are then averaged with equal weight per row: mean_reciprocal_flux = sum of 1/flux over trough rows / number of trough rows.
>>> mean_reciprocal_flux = 0.0624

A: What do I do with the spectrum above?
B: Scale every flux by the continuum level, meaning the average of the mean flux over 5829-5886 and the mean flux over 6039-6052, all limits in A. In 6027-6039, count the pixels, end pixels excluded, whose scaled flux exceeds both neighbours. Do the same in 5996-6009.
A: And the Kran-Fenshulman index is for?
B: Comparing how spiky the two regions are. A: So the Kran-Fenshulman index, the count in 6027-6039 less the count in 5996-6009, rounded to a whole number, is 1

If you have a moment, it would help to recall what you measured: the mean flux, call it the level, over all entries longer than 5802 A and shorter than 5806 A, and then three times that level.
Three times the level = 50.4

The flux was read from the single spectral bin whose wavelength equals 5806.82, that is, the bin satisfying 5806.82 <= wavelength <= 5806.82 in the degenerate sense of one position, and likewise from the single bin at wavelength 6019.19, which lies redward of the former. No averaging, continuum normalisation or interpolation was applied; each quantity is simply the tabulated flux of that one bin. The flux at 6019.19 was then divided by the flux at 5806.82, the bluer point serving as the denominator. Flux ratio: 0.91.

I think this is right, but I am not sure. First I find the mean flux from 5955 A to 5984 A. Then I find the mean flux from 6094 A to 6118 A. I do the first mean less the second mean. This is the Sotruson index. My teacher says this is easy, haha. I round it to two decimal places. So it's 0.32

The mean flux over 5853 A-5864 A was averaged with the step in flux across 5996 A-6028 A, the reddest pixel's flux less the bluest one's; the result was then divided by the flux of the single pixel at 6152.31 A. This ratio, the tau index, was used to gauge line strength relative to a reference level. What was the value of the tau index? 0.49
